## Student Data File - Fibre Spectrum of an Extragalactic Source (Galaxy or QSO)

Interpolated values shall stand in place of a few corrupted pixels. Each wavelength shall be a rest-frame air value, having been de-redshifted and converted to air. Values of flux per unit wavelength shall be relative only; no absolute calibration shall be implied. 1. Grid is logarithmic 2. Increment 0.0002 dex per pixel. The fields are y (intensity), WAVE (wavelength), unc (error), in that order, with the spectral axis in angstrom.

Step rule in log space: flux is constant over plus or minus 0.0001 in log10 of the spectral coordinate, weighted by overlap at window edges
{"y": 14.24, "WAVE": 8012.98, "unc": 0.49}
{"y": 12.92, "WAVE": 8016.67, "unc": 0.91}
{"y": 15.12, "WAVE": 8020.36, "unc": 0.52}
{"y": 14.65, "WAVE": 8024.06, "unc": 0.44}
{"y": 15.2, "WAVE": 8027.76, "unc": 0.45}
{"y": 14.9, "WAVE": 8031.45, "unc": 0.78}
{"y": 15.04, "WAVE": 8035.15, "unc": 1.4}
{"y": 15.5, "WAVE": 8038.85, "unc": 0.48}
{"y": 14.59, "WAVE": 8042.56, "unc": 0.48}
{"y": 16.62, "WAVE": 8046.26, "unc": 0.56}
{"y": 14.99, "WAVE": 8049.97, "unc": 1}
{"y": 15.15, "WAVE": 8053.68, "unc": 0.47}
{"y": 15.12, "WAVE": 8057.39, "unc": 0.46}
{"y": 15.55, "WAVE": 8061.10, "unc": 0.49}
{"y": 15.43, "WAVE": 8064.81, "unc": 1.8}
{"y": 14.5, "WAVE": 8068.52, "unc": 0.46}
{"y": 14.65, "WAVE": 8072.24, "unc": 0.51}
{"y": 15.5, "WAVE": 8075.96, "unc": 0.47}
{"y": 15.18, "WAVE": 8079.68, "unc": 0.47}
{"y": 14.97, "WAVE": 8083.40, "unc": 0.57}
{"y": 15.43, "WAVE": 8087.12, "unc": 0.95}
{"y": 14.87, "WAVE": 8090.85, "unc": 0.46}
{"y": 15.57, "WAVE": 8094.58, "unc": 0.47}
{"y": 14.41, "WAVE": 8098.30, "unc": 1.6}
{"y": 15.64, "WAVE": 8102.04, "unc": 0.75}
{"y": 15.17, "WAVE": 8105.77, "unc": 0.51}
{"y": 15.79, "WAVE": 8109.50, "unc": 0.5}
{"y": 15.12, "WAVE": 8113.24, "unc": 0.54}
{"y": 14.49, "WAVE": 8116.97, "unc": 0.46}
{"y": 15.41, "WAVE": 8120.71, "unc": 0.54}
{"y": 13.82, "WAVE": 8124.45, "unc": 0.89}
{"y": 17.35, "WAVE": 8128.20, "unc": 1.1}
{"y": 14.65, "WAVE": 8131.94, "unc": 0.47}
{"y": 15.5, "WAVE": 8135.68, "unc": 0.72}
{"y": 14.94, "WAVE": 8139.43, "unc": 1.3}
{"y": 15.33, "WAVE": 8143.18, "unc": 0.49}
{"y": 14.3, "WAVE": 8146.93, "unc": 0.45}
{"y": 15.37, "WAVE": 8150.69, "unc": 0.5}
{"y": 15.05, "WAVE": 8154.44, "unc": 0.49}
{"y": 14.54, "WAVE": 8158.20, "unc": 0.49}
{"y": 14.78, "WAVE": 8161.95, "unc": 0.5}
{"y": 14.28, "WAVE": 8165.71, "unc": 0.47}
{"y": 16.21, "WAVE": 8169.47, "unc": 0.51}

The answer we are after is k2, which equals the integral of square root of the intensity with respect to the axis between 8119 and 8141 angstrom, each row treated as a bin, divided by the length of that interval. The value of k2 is 3.91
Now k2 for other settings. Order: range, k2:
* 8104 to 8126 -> 3.87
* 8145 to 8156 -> 3.86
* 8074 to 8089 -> 3.91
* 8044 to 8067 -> 3.93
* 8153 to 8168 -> 3.83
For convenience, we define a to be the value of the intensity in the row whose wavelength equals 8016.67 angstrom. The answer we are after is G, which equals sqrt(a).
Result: 3.59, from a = 12.92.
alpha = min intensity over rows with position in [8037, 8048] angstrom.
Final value 14.59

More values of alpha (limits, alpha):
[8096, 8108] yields 14.41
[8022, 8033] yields 14.65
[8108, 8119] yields 14.49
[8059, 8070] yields 14.5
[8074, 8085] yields 14.97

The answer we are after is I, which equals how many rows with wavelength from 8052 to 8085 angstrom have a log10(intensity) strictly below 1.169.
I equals 2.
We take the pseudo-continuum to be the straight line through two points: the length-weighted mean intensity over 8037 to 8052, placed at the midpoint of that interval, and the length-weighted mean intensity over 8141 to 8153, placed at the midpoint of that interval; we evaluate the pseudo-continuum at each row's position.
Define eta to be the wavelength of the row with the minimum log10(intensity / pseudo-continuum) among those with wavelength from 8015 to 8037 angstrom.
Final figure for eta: 8016.67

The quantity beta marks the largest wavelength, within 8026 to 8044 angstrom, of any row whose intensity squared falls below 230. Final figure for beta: 8042.56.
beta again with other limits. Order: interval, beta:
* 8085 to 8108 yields 8098.30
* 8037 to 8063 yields 8057.39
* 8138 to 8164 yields 8161.95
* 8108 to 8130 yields 8124.45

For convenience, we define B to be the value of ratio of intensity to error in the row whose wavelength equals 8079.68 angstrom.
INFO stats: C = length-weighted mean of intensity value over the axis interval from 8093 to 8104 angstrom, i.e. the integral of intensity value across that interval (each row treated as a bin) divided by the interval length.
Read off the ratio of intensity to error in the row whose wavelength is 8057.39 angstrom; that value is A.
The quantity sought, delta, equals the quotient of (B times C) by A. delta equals 14.9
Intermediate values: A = 33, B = 32.3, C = 15.2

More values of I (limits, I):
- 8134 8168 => 3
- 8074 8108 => 1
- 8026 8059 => 1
